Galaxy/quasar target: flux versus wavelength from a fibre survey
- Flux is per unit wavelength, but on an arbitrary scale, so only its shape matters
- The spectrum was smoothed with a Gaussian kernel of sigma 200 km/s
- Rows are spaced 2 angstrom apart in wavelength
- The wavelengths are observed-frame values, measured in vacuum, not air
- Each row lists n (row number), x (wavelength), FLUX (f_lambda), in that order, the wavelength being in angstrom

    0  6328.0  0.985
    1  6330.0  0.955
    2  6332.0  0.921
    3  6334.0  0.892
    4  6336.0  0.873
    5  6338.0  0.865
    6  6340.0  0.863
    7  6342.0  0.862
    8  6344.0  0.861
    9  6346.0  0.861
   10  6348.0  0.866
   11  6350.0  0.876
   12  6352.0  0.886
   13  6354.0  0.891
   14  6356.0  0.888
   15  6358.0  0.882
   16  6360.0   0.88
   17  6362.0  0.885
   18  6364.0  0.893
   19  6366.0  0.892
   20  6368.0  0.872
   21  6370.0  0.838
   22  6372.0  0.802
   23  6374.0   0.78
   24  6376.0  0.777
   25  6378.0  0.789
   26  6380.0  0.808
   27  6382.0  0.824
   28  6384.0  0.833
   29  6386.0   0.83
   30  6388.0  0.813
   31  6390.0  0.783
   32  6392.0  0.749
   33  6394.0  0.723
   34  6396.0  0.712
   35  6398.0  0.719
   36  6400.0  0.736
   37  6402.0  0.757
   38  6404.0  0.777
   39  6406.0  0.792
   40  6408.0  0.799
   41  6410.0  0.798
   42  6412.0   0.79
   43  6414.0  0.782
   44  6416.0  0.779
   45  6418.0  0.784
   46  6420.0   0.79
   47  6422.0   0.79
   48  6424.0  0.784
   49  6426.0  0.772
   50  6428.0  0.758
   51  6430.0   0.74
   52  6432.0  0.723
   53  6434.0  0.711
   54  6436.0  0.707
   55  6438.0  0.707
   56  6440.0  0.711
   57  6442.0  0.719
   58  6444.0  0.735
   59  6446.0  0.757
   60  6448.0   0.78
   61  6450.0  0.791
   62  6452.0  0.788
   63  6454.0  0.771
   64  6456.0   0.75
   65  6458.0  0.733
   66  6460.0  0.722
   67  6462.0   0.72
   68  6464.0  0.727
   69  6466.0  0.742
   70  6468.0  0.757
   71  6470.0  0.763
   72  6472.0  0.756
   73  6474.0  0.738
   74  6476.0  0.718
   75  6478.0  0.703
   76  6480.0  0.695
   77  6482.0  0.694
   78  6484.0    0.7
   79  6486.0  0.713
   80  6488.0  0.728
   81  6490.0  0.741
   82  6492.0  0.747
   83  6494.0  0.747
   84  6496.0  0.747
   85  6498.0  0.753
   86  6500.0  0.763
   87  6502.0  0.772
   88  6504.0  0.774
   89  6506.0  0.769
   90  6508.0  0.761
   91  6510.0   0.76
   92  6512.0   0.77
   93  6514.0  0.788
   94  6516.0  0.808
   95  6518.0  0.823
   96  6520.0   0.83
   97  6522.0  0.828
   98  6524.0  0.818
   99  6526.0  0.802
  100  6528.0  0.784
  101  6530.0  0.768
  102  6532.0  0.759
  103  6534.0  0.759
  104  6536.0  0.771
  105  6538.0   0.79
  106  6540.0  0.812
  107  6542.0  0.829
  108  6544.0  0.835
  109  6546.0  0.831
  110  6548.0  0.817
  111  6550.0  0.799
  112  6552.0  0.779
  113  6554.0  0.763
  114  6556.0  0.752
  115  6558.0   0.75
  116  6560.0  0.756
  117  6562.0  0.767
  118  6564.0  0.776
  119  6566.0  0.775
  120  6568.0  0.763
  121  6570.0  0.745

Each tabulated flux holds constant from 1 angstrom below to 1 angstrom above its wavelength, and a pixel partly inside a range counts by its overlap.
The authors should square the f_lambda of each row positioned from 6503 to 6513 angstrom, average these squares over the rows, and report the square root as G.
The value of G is 0.767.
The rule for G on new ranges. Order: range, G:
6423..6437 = 0.743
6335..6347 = 0.864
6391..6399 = 0.726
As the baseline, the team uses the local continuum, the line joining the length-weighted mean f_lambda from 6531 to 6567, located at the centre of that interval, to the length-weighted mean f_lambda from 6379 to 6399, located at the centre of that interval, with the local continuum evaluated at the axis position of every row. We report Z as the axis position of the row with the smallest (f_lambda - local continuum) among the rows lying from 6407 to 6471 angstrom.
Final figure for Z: 6438.0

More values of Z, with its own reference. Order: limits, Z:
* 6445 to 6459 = 6458.0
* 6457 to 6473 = 6462.0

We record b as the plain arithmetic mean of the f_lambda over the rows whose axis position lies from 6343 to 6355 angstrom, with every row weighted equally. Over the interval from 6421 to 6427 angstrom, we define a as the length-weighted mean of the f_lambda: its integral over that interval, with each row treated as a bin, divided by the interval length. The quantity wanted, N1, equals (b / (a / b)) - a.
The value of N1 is 0.19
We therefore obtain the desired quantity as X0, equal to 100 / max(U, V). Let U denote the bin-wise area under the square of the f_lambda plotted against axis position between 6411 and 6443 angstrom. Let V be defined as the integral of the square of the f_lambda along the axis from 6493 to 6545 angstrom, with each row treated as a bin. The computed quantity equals 3.1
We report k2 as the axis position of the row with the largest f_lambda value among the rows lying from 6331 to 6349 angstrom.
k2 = 6332.0 angstrom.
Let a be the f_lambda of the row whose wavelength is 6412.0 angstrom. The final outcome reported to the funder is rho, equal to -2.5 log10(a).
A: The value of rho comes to 0.26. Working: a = 0.79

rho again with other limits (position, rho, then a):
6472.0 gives 0.30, 0.756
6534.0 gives 0.30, 0.759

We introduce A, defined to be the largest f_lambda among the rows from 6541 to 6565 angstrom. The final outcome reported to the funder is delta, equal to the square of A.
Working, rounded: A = 0.835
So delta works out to 0.70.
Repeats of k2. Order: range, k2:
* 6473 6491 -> 6490.0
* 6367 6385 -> 6368.0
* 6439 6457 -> 6450.0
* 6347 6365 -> 6364.0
